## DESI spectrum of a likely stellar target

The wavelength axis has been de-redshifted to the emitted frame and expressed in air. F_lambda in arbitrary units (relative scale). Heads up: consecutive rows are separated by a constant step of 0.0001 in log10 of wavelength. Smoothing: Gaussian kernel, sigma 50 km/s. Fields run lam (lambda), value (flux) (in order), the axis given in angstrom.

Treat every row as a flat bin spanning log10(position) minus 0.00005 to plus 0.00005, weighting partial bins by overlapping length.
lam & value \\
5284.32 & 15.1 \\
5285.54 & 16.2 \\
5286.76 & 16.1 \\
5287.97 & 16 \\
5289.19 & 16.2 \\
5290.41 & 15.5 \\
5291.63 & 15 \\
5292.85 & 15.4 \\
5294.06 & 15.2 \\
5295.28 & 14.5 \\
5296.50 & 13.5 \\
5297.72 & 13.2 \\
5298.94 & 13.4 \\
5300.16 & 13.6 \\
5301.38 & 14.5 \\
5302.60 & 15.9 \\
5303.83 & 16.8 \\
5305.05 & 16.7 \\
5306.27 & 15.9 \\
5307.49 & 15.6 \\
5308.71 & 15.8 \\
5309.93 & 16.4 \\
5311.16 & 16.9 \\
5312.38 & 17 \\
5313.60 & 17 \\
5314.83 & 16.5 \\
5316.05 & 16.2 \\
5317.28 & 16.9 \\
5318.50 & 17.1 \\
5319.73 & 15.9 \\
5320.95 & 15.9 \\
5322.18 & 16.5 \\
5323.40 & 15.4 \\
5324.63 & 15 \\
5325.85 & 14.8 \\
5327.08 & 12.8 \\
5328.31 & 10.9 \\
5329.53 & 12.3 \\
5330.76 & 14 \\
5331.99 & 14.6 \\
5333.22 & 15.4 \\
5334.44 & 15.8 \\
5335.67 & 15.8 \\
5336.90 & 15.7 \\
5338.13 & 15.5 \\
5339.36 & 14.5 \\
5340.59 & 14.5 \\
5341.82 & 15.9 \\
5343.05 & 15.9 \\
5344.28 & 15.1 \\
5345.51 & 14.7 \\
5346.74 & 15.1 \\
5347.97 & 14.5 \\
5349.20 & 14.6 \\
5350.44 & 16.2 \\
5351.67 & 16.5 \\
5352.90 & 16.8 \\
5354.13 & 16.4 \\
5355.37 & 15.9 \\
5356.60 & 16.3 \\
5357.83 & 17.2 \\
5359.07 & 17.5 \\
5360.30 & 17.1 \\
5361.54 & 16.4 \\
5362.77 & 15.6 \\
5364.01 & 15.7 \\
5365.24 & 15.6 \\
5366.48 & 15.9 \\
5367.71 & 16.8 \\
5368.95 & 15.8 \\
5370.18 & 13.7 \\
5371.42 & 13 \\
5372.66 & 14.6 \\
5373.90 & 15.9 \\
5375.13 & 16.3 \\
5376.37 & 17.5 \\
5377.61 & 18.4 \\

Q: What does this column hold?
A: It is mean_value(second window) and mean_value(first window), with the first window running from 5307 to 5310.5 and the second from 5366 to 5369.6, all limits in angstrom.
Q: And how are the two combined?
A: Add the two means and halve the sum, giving 16.1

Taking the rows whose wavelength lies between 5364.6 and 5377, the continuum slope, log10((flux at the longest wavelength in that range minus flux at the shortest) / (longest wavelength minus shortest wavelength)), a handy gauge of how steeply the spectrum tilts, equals -0.77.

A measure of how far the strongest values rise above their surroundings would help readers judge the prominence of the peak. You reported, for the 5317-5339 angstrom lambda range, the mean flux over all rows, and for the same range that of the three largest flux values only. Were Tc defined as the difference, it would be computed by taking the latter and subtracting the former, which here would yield 1.8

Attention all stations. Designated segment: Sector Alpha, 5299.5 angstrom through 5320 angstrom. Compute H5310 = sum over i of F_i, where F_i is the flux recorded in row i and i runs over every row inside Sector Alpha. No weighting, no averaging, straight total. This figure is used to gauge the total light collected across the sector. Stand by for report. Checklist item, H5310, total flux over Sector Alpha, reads 275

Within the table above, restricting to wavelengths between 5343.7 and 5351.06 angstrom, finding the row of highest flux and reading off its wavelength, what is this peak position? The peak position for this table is 5350.44 angstrom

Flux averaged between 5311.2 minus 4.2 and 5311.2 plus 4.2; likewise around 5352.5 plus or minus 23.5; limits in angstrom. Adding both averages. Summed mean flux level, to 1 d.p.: 32.0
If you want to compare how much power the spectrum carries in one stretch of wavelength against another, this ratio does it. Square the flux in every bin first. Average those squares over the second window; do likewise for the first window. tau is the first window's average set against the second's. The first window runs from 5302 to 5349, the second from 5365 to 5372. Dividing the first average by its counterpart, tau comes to 1.04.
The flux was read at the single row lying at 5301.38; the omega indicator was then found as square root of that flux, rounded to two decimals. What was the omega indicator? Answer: 3.81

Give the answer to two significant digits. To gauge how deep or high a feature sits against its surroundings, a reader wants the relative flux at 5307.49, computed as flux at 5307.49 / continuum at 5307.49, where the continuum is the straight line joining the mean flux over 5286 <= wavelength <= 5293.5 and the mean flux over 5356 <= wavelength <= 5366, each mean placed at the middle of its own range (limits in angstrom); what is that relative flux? 0.98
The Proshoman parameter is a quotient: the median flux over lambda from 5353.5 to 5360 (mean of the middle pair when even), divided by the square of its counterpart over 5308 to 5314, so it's 0.057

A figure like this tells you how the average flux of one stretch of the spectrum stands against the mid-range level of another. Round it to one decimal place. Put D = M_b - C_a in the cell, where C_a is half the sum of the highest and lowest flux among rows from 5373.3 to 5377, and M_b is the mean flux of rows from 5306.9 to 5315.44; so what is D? -0.2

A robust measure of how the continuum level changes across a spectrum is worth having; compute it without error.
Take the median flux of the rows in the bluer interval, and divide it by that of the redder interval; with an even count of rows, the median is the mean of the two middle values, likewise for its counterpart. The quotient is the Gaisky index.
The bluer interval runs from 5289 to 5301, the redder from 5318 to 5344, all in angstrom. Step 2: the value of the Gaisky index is 0.958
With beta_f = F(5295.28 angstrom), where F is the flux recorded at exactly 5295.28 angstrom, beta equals 14.5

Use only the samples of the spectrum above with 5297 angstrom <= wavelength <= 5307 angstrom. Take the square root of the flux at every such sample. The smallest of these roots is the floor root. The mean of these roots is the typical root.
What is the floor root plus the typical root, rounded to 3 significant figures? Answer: 7.50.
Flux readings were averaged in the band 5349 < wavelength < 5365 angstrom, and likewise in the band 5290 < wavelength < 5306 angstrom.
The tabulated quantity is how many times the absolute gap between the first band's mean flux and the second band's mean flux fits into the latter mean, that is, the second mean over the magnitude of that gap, 10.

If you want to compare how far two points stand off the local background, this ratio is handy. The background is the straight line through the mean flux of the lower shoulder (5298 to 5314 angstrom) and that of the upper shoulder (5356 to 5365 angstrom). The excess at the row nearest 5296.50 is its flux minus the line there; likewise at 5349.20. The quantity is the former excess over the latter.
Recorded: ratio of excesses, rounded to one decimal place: 1.2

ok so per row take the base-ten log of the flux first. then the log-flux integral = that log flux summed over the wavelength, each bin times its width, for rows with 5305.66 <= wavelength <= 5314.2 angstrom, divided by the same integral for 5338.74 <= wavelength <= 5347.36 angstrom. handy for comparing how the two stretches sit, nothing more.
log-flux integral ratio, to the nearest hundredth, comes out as 1.02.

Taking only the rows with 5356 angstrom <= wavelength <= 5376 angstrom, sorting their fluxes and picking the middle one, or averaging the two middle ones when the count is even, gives 15.9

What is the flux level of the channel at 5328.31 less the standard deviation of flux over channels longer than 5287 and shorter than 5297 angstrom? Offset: 10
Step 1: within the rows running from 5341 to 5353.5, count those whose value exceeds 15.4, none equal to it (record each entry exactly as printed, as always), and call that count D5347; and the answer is 5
